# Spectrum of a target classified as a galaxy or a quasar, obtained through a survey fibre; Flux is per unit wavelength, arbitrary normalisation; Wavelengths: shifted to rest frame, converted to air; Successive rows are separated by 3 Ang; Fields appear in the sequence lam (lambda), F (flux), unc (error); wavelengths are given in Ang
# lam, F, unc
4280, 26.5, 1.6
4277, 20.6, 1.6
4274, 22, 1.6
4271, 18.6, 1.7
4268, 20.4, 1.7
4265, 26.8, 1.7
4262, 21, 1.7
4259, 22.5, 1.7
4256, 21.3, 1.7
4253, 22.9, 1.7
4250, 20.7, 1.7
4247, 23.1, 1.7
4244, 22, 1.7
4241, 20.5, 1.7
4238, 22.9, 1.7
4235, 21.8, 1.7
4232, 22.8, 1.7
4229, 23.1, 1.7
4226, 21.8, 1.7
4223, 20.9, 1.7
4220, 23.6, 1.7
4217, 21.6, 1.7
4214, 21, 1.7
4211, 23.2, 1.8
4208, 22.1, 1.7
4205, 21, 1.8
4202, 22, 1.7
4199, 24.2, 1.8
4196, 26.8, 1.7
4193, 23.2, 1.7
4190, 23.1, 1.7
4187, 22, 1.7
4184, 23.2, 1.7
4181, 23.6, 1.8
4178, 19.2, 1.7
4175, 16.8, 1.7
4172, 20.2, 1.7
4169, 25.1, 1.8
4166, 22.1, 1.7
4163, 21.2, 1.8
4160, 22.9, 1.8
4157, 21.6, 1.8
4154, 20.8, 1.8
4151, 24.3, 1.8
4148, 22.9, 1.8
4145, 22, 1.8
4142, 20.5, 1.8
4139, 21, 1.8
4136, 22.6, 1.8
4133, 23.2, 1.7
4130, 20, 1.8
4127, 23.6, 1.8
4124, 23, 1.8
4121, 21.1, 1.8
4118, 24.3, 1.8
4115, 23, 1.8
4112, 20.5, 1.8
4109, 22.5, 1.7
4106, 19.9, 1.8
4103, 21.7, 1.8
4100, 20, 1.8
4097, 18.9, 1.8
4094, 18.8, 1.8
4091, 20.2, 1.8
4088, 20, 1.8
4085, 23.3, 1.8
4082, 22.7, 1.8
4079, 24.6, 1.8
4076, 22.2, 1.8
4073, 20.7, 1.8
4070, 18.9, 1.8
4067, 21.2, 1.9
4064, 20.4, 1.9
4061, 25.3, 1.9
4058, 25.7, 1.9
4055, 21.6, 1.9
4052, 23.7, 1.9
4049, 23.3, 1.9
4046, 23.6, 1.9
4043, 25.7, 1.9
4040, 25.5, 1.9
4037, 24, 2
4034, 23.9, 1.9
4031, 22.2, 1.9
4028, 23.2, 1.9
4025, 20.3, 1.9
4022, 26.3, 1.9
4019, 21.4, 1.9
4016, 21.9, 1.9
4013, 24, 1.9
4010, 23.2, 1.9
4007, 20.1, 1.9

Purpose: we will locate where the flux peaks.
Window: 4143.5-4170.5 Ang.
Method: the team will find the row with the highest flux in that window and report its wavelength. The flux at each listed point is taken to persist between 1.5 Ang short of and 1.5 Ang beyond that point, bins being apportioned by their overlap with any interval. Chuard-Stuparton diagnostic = 4169 Ang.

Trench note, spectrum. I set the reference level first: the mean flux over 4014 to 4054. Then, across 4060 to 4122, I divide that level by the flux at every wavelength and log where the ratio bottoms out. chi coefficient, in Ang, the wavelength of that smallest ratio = 4061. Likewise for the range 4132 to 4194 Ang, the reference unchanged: 4169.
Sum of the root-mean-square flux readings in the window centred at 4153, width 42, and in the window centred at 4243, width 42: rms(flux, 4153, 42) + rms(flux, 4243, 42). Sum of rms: 44.2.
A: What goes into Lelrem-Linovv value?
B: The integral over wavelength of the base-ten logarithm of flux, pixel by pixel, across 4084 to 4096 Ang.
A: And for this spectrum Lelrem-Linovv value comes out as 15.7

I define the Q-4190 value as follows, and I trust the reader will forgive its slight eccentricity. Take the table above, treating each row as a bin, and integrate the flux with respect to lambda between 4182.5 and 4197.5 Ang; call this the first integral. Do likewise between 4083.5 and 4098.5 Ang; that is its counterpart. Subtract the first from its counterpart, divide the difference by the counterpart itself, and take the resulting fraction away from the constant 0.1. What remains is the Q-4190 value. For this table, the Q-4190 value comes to 0.27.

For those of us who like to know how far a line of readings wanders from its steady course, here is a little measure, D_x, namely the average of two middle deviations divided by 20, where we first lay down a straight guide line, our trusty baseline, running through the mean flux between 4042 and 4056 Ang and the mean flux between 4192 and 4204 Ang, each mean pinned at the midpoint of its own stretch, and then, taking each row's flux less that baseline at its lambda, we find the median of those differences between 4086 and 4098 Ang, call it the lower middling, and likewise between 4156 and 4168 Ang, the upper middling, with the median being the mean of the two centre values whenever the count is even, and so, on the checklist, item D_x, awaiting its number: -0.16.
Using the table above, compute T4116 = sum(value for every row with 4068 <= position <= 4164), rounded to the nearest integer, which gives 693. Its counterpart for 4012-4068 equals 443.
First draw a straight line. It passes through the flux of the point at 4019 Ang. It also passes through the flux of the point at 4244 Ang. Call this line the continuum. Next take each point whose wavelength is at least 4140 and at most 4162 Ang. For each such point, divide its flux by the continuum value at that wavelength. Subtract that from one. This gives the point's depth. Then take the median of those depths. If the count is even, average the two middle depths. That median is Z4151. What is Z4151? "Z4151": -0.012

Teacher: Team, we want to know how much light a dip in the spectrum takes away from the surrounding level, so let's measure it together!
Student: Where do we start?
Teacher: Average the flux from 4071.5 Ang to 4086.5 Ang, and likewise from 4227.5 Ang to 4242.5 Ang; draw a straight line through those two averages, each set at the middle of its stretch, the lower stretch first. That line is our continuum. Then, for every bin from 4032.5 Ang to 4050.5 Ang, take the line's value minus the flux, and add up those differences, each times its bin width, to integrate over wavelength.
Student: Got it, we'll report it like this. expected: -27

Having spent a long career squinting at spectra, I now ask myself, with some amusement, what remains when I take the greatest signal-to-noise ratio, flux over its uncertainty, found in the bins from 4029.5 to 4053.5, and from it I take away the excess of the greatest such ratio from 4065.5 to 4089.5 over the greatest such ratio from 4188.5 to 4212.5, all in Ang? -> 15.6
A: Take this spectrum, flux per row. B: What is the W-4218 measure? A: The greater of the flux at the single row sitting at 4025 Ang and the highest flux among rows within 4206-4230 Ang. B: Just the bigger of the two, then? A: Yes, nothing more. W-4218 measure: 23.6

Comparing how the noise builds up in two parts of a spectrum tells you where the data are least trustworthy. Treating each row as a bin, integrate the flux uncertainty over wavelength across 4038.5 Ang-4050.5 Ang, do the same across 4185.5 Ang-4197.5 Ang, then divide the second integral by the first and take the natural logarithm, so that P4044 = -0.111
